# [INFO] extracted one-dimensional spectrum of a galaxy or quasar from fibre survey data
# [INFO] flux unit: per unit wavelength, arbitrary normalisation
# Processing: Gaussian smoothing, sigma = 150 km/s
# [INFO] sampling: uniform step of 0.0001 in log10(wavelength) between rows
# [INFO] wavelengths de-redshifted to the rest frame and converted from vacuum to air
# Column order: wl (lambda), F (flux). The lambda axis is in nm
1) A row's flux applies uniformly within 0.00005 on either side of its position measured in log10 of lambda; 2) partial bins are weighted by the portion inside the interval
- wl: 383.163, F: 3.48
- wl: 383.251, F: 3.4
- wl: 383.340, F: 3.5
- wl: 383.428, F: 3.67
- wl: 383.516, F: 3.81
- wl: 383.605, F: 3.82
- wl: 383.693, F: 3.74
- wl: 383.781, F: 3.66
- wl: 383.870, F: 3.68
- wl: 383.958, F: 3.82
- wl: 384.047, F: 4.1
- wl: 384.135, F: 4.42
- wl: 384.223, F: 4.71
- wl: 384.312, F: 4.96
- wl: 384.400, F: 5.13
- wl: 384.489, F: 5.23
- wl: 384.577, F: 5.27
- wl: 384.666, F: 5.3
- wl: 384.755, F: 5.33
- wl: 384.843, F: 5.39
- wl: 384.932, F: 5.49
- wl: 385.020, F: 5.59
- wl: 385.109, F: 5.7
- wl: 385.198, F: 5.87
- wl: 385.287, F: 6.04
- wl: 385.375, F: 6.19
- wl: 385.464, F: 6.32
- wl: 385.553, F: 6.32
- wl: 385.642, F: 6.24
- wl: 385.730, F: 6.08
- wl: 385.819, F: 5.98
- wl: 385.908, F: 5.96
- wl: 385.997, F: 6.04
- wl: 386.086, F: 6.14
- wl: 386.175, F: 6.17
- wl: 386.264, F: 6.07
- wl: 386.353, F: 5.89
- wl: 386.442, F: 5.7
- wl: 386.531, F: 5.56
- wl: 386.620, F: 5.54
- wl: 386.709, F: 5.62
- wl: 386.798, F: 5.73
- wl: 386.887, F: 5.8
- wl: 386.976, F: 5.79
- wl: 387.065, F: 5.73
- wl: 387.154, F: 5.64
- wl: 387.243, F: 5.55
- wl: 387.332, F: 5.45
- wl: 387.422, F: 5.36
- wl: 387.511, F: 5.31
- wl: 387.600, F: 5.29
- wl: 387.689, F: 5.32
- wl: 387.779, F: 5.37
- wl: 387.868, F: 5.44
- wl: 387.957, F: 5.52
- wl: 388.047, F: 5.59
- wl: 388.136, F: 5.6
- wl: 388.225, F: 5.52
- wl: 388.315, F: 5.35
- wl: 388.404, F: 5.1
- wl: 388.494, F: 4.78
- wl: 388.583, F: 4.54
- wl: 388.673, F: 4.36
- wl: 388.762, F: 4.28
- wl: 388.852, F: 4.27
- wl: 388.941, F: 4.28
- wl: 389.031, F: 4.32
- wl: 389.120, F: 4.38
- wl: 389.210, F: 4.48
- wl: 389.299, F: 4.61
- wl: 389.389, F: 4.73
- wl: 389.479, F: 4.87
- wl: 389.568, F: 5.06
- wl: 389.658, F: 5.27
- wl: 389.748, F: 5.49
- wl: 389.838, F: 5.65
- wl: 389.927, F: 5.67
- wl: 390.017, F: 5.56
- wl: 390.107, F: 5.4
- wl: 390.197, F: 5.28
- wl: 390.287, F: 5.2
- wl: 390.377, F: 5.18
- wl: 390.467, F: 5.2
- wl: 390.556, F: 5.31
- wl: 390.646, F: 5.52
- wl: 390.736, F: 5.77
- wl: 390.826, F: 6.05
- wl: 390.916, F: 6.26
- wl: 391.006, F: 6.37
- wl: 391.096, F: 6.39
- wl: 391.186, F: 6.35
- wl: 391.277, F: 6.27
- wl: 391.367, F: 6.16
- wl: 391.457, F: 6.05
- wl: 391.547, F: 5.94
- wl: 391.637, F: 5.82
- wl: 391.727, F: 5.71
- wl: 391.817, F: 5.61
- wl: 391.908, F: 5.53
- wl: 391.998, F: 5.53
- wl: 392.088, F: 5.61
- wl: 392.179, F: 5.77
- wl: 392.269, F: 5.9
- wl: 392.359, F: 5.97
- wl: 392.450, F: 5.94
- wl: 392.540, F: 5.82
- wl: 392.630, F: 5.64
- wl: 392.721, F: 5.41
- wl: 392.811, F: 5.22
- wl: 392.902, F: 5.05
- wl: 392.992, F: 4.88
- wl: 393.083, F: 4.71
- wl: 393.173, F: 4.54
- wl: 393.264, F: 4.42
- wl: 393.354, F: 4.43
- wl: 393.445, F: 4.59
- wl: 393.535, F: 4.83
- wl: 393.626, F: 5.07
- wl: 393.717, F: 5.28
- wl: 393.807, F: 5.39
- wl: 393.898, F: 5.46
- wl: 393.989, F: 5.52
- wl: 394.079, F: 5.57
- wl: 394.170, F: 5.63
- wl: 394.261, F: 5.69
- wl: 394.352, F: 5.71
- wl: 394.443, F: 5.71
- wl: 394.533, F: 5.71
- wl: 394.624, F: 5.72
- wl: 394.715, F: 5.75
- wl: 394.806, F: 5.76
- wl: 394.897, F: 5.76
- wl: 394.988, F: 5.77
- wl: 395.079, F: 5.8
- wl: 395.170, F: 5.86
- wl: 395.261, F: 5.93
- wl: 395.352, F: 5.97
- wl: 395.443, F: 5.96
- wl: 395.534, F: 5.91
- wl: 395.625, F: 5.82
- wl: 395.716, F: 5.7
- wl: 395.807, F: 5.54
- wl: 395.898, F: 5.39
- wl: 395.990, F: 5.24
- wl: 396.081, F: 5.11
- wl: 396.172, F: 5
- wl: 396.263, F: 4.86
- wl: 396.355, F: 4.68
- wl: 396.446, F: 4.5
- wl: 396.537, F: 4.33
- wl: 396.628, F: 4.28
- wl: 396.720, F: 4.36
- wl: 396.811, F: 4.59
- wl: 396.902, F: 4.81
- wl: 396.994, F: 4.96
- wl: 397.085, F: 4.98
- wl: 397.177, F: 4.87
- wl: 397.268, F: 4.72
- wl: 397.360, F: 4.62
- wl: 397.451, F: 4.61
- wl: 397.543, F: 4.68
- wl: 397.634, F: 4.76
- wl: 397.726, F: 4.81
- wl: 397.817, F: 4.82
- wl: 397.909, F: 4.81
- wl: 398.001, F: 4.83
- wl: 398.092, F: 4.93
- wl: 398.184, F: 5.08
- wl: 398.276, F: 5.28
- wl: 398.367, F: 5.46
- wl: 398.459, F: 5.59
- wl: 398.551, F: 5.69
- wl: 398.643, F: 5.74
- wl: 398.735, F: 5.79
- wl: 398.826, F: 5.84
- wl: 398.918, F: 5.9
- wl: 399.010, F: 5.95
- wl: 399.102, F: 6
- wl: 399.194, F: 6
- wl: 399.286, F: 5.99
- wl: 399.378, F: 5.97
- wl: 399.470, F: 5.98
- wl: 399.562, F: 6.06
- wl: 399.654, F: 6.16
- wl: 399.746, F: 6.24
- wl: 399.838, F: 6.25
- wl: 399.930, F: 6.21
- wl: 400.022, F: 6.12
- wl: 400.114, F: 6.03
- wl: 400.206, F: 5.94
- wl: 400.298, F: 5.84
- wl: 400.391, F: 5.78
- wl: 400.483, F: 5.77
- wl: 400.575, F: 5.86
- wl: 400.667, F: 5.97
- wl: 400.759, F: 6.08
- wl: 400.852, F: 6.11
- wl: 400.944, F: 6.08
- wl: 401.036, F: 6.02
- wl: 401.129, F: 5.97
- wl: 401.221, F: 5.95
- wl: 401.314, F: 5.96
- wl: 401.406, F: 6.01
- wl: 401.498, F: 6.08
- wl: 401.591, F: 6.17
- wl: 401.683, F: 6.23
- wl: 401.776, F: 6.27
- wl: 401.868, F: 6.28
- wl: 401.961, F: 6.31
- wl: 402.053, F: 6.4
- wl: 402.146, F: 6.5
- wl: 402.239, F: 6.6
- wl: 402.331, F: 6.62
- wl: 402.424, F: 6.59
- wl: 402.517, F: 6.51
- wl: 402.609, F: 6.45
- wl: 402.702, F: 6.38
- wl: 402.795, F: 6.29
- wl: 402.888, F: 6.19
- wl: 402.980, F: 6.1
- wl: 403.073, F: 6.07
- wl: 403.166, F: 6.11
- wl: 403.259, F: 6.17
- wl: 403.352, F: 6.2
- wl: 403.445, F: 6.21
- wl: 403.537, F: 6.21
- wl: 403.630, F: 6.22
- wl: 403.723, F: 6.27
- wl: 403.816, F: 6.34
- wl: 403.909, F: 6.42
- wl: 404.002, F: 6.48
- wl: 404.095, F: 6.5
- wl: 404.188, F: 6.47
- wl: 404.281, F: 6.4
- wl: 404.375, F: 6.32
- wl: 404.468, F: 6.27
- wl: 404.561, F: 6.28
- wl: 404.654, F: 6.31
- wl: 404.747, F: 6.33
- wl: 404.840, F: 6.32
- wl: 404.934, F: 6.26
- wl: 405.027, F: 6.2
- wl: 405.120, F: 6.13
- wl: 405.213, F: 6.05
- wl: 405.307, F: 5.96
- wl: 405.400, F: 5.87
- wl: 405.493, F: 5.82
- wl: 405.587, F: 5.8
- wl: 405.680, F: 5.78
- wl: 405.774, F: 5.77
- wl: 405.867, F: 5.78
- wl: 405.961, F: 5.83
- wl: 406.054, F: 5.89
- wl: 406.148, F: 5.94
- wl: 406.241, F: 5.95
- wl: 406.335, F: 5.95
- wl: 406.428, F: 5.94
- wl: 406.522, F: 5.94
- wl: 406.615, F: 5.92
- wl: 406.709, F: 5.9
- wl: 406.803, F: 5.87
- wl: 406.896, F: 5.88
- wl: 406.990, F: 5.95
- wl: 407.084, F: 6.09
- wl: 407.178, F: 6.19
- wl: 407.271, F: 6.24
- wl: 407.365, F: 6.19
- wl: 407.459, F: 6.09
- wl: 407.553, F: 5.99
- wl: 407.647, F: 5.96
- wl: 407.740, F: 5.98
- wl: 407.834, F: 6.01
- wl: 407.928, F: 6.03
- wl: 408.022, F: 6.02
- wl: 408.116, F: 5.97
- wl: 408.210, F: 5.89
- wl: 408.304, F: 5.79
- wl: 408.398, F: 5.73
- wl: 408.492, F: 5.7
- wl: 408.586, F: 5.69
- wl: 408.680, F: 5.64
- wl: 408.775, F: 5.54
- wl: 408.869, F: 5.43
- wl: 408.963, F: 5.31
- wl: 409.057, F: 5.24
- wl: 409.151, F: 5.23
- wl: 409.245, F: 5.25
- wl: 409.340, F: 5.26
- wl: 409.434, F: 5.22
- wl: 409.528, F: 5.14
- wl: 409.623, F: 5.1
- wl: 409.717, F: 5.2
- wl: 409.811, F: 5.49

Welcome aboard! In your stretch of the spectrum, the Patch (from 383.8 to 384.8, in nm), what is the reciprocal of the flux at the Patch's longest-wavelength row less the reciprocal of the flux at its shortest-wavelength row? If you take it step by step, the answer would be -0.084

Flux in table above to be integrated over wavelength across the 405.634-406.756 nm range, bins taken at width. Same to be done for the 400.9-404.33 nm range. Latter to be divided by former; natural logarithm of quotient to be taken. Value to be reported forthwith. 1.2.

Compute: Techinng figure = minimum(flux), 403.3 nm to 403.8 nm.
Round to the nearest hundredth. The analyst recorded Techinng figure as 6.20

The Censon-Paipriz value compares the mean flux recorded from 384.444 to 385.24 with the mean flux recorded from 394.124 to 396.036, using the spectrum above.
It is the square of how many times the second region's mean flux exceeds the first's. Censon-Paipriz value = 1.10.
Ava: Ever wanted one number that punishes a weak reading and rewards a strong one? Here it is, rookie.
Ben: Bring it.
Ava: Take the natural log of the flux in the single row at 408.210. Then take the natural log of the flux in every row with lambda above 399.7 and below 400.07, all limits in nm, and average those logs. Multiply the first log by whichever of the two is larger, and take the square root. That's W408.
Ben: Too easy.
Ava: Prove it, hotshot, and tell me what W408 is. 1.80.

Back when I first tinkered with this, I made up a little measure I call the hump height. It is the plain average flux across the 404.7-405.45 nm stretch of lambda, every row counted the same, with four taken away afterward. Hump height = 2.14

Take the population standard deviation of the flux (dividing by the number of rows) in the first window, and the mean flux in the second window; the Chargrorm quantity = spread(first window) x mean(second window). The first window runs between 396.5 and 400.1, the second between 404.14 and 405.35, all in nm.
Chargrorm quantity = 4.0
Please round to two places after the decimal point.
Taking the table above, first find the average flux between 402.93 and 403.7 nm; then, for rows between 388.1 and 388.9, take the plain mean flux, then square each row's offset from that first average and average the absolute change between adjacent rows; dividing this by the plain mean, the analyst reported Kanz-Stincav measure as 0.08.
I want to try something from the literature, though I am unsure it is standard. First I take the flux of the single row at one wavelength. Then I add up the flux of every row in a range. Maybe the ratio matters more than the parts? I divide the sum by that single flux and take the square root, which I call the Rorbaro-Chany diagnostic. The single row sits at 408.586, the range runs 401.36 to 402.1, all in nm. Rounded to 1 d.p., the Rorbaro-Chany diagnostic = 3.0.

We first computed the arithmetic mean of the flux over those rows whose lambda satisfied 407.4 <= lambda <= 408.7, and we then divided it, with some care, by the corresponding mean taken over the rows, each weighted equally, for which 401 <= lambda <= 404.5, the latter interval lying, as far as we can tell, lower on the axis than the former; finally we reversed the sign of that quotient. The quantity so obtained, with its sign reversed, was -0.94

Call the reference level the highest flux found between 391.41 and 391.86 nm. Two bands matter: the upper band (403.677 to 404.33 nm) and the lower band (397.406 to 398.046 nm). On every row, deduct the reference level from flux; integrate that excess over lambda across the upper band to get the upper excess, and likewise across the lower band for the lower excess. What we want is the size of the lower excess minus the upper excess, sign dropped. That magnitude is 1.1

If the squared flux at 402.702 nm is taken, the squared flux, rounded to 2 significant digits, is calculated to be 41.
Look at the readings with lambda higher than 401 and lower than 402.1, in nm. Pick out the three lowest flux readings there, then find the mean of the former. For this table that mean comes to 6.0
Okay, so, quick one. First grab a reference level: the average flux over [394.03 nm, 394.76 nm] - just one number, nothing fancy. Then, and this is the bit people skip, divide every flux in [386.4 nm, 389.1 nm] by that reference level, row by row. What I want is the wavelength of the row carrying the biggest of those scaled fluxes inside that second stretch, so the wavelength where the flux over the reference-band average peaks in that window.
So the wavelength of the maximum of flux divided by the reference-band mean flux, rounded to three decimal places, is 386.887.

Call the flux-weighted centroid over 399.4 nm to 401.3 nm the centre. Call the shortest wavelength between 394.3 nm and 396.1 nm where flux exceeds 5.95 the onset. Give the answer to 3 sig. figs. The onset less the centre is -4.99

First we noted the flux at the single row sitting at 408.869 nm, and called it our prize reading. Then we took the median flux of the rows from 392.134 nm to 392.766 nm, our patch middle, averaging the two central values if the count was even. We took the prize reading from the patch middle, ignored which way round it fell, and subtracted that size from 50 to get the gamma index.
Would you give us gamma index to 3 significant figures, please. 49.6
